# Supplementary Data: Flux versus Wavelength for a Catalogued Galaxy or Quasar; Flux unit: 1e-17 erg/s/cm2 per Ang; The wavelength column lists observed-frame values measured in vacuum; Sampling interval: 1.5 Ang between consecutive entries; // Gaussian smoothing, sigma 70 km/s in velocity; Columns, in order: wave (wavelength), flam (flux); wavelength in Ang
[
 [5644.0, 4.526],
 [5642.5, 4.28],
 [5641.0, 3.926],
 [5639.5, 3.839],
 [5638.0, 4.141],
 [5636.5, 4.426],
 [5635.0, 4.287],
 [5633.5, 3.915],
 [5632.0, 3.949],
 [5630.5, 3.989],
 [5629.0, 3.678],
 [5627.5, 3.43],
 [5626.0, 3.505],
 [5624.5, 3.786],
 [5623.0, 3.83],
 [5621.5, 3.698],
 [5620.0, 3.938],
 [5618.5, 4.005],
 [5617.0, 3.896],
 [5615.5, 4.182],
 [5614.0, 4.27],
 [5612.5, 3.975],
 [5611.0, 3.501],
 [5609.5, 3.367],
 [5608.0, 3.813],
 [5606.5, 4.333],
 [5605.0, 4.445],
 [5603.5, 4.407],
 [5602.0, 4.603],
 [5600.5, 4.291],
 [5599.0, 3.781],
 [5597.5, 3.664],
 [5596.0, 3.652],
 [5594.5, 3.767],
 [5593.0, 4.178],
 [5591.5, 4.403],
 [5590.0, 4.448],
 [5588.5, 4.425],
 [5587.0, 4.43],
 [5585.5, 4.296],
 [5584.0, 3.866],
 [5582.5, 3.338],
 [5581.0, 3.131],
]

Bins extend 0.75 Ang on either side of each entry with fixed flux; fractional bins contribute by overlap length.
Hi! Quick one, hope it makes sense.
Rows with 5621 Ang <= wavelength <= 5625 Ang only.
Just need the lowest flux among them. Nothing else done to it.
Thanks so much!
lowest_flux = 3.698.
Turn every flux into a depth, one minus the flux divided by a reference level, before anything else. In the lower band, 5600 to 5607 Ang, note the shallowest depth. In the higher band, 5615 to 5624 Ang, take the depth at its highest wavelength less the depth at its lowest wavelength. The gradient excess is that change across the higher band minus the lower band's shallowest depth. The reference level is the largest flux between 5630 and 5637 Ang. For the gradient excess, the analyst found 0.12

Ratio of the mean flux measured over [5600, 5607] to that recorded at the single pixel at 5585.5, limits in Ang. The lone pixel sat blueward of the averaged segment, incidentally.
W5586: 1.03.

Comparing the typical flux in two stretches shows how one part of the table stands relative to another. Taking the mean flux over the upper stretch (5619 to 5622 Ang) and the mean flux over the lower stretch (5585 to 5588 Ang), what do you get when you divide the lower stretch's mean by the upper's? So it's 1.14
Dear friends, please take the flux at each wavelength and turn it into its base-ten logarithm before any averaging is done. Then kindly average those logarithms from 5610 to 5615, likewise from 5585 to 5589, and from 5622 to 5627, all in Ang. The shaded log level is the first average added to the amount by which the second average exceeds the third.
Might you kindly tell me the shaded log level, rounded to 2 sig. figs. 0.66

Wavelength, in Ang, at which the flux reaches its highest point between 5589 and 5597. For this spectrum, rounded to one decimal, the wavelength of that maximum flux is 5590.0 Ang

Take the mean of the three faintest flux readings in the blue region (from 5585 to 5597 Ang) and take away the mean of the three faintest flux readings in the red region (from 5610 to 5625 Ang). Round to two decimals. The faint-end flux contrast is 0.20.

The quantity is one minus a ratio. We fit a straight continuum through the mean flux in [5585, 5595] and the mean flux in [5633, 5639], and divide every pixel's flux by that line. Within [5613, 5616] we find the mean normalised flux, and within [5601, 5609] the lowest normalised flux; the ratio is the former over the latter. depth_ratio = -0.11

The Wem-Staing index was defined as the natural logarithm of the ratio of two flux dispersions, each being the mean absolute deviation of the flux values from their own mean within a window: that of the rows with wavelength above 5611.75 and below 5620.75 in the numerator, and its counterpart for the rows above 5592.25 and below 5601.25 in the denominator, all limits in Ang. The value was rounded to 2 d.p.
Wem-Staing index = -0.64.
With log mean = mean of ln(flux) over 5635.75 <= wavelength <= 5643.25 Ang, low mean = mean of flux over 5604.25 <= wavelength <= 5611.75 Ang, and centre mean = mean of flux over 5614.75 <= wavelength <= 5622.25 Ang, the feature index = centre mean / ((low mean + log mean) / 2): 1.49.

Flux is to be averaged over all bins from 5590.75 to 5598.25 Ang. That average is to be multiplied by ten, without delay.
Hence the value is 39.3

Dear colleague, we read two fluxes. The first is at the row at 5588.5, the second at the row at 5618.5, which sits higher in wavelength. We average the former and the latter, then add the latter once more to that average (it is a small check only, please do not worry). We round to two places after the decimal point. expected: 8.22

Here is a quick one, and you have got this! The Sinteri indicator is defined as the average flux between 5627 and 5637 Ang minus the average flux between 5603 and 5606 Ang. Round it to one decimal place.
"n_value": -0.5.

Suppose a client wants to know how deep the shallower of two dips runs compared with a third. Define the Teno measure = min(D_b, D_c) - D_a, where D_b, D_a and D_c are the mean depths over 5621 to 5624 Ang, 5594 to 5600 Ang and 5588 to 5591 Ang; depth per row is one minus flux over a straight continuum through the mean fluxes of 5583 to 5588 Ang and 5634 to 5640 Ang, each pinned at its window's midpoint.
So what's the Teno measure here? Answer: -0.17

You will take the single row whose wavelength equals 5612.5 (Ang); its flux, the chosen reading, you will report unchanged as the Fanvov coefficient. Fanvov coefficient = 3.975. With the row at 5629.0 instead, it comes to 3.678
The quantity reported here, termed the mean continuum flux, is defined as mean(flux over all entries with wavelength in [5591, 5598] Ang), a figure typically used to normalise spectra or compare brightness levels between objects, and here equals 3.93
